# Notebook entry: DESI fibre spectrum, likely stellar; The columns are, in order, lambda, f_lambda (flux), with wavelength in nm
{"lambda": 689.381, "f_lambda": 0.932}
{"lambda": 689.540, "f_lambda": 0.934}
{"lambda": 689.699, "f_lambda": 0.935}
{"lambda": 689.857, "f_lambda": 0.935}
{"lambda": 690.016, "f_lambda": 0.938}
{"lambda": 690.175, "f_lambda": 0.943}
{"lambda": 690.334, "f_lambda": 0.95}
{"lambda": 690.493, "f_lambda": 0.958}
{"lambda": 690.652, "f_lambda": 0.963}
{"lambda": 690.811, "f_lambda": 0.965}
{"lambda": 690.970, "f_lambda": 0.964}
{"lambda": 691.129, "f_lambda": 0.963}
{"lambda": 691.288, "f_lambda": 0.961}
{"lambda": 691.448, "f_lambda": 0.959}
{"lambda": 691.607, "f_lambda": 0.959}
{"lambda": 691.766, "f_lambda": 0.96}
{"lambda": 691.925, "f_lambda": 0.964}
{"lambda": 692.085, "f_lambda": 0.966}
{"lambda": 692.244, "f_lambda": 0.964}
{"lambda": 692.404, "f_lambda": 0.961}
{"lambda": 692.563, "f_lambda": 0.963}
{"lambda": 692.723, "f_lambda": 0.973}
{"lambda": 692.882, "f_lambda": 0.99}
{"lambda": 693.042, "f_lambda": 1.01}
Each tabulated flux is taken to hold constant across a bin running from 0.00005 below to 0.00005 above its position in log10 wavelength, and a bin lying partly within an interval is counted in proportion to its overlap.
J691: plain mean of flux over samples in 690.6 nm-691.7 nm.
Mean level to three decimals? 0.962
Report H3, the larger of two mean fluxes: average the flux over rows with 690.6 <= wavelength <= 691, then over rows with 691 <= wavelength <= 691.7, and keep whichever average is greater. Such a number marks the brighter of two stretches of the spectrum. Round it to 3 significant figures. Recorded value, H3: 0.964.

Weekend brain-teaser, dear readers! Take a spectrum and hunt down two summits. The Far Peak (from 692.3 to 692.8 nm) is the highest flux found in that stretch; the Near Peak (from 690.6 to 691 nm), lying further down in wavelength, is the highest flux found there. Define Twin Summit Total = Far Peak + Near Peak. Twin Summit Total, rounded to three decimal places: 1.938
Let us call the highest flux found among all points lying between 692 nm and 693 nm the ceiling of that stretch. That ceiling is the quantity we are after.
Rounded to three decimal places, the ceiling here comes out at 0.990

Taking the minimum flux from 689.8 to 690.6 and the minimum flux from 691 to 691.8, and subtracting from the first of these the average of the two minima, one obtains -0.012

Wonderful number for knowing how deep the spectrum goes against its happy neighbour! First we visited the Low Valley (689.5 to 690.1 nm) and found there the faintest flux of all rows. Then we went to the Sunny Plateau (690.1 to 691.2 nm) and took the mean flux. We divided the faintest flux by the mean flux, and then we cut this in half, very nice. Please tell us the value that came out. 0.487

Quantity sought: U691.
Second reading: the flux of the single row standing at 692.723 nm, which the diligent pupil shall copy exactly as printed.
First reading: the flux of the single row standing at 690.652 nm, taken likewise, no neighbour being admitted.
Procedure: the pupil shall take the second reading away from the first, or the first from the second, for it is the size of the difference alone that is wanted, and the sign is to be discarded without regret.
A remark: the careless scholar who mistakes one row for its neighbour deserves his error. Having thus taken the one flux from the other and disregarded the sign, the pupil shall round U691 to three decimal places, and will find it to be 0.010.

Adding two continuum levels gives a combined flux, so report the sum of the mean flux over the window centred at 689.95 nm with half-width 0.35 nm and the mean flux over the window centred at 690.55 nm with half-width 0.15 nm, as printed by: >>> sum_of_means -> 1.90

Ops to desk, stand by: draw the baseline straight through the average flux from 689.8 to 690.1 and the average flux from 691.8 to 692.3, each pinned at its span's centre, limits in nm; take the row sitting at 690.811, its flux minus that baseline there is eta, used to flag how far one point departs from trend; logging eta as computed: 0.017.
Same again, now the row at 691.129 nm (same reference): 0.011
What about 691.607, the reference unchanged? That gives 0.001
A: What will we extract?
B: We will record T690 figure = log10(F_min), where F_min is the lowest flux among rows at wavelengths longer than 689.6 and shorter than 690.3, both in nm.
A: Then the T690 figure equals -0.0292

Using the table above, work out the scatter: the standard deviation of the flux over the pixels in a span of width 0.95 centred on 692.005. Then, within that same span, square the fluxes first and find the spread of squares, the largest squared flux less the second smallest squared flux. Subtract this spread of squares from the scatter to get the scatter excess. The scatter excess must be -0.009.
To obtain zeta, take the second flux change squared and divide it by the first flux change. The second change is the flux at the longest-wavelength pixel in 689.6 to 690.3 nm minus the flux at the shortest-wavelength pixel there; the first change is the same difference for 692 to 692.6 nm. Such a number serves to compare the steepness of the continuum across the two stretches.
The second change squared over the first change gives -0.021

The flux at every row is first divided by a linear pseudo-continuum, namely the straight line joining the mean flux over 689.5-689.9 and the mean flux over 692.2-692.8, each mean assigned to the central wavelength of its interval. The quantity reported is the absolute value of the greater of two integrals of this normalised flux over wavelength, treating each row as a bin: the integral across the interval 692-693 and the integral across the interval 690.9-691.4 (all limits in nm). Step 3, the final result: 1.0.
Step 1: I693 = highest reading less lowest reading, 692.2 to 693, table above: 0.029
